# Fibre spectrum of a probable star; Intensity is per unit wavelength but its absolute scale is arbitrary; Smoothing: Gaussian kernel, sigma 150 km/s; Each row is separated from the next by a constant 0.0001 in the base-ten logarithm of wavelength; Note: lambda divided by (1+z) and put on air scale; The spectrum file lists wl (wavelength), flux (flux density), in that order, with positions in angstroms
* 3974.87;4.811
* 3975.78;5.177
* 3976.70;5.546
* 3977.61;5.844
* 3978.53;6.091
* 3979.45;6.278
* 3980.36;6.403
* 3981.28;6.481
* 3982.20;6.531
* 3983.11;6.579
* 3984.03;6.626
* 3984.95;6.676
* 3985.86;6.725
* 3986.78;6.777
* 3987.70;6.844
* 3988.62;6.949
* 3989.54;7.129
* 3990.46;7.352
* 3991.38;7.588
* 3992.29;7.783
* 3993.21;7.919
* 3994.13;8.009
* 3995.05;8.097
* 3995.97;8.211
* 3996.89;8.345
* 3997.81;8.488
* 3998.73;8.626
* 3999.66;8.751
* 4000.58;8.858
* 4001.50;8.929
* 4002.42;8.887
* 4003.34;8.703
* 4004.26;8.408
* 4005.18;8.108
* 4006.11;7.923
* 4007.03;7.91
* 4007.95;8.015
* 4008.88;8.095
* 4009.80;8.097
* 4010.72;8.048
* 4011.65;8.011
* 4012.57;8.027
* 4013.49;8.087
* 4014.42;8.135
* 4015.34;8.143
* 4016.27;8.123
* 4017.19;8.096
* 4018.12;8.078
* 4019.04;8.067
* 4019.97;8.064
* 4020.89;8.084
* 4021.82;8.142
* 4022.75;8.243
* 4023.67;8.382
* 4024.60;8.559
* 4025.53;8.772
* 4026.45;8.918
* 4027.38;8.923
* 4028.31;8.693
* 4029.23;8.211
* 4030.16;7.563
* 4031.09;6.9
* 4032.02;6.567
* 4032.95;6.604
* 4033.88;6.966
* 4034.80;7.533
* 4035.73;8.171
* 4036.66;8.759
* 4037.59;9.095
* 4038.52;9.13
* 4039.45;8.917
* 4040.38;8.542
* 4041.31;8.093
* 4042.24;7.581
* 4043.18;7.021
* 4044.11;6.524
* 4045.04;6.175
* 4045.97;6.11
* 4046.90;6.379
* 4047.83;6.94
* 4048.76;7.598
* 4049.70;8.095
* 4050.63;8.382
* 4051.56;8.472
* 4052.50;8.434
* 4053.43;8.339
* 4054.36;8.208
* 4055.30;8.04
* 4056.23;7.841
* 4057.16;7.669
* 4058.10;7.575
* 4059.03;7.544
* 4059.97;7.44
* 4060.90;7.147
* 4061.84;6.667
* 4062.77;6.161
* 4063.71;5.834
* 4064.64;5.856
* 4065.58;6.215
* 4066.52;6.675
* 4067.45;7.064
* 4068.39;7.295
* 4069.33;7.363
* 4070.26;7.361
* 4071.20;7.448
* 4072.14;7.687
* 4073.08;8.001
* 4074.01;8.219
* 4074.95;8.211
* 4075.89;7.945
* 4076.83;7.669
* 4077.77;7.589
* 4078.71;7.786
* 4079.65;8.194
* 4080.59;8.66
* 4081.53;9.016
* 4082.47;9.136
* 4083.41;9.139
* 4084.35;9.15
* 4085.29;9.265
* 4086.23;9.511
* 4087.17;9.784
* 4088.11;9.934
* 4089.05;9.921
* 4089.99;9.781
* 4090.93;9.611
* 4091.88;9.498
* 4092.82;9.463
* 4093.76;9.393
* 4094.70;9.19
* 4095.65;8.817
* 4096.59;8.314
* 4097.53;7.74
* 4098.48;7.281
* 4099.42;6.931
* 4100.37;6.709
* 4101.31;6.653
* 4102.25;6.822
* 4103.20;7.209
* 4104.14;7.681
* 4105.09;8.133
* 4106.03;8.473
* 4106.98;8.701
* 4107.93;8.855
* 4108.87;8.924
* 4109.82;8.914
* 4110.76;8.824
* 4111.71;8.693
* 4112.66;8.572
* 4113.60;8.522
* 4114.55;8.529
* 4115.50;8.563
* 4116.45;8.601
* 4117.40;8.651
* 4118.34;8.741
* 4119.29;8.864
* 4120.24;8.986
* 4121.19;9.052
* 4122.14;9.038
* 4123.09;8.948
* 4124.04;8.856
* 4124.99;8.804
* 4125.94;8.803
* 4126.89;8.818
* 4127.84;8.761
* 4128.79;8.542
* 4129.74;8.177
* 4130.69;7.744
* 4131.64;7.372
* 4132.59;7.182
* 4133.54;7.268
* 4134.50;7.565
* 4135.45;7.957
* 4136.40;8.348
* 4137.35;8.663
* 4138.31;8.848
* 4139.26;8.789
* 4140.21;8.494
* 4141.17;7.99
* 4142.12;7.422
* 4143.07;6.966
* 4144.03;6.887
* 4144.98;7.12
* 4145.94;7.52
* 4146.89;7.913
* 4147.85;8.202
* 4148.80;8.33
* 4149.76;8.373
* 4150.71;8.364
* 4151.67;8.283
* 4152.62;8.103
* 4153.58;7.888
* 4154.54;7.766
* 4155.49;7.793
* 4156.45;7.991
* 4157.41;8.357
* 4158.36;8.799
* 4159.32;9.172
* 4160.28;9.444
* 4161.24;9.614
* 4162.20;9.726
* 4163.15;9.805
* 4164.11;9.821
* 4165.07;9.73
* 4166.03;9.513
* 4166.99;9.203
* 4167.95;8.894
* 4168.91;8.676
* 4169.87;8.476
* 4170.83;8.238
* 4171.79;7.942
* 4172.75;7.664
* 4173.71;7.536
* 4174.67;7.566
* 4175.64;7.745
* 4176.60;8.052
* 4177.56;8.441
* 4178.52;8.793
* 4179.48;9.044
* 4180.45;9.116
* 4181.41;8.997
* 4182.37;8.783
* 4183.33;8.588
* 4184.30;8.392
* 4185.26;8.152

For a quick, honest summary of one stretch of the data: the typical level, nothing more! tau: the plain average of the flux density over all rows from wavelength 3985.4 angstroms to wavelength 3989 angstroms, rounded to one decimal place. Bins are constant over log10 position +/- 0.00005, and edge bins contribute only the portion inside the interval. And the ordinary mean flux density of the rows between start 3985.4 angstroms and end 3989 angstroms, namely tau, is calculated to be 6.8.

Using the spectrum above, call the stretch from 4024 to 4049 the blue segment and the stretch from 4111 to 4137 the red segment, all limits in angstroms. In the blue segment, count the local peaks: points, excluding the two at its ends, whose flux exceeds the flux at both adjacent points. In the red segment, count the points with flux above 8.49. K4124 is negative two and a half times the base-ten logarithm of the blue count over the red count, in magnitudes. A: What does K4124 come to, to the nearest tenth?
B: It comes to 2.4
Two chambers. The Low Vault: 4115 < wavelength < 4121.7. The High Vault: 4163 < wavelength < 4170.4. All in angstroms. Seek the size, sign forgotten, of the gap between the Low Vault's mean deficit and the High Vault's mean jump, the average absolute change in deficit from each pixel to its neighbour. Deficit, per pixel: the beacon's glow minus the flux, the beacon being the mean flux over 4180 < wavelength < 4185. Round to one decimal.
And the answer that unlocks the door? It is 0.2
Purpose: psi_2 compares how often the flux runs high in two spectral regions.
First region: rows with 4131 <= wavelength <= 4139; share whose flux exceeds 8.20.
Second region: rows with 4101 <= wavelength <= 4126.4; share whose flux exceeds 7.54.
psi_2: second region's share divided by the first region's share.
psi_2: 2.37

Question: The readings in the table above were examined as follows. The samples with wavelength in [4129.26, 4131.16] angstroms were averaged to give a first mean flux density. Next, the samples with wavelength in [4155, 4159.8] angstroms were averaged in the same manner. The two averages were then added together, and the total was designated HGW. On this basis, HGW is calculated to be 16.4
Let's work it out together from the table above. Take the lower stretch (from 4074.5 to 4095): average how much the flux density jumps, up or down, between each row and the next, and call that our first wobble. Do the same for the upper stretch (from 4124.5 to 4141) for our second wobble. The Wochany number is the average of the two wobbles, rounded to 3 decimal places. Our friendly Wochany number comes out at 0.203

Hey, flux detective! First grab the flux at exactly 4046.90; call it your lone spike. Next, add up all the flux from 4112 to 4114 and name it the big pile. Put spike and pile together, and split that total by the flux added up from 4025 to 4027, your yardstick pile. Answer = 1.33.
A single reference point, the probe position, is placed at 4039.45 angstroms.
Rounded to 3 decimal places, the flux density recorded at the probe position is 8.917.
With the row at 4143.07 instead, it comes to 6.966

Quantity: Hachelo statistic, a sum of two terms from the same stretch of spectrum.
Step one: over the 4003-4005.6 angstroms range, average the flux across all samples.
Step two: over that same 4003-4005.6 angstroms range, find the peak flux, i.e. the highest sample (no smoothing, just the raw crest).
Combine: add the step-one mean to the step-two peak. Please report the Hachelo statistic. 17.1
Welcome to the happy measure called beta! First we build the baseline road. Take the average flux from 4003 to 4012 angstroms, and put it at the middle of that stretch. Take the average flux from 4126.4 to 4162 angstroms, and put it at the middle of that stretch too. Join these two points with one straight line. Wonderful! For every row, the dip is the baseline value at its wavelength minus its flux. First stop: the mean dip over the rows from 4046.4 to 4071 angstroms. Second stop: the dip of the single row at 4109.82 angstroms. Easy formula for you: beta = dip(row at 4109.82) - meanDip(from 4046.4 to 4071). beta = -1.6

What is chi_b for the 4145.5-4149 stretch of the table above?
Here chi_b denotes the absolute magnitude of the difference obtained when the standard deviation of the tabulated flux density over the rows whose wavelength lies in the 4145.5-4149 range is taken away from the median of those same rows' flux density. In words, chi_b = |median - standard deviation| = 7.7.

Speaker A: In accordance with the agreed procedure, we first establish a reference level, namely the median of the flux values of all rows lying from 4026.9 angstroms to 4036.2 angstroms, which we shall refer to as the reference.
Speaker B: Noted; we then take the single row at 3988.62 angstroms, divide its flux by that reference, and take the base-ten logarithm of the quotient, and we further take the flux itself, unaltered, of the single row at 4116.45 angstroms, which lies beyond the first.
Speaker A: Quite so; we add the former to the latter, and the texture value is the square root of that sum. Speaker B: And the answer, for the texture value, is 2.93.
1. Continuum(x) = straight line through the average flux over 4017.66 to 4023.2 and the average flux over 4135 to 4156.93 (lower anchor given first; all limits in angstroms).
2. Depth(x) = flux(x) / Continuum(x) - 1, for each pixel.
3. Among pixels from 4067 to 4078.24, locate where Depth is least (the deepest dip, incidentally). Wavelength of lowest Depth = 4067.45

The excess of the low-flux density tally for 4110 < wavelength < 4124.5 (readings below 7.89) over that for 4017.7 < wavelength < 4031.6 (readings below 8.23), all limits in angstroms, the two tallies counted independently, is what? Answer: -8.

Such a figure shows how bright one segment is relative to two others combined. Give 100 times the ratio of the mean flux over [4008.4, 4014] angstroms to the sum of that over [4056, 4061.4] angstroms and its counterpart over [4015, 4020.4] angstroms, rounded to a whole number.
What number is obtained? 52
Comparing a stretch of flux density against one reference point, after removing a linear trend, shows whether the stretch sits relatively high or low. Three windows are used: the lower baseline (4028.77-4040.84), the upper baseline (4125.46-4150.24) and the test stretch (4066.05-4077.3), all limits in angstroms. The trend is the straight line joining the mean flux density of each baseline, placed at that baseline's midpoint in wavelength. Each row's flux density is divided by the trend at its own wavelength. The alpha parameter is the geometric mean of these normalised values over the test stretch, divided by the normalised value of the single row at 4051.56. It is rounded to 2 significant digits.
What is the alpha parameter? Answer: 0.89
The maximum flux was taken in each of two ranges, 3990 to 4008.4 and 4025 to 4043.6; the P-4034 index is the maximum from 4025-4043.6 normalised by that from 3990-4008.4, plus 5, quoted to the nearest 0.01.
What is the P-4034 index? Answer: 6.02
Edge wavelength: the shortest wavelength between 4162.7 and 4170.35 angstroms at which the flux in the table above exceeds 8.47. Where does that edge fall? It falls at 4163.15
